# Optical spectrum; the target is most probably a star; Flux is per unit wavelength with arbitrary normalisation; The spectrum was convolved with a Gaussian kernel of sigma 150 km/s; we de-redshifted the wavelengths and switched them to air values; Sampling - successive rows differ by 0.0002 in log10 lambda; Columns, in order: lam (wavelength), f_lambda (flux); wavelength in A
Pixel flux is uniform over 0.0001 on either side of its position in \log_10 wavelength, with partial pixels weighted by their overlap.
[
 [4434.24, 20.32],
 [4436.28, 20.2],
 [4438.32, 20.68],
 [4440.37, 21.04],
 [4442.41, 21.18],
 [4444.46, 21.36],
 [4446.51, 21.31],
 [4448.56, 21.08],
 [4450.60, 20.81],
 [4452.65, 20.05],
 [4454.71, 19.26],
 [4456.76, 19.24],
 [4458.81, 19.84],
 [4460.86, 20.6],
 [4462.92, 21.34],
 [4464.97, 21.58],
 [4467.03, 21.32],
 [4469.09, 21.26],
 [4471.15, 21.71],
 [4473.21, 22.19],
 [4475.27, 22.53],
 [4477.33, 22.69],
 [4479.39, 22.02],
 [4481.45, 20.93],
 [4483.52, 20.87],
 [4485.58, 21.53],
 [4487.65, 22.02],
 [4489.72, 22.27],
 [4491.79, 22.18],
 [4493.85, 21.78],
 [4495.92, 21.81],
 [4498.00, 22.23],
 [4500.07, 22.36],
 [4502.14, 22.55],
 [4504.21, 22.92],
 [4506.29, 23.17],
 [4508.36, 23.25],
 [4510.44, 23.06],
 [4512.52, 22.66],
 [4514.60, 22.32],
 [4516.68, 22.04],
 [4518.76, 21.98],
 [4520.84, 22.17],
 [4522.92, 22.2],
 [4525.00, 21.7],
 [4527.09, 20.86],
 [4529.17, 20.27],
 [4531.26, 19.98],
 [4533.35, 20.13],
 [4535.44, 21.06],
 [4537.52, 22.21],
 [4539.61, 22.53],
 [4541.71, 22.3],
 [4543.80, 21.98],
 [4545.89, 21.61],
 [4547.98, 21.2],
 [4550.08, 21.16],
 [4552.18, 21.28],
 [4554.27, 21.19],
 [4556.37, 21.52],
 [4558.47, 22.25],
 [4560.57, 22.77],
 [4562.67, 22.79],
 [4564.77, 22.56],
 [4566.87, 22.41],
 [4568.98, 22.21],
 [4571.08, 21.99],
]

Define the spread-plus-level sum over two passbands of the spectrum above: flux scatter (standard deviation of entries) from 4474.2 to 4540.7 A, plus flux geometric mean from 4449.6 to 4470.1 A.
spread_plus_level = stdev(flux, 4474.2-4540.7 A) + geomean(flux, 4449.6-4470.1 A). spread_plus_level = 21.4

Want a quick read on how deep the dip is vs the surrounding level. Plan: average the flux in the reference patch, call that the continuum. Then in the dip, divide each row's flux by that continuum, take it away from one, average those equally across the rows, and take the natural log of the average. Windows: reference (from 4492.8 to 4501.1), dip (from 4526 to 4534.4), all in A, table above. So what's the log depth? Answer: -2.5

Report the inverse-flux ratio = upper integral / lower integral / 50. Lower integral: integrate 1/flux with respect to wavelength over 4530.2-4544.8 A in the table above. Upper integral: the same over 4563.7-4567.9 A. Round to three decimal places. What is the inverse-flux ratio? 0.005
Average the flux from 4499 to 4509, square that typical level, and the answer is 522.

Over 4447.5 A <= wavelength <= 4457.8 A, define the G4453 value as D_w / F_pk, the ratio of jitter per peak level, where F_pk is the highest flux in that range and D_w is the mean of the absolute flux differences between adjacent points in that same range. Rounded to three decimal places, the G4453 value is 0.022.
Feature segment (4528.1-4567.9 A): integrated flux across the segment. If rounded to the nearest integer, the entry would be 861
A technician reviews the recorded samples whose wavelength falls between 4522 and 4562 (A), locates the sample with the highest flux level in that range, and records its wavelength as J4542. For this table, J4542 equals 4560.57 A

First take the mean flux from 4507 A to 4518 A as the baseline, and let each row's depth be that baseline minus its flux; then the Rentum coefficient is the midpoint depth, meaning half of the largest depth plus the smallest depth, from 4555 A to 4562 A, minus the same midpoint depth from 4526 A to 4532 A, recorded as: -1.7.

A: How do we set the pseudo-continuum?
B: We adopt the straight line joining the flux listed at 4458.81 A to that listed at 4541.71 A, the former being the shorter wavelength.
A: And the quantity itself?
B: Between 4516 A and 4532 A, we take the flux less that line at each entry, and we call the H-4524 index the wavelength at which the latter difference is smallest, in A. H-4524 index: 4531.26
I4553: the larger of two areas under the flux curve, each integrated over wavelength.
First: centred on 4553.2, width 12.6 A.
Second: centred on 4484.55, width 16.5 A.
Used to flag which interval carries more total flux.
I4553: 360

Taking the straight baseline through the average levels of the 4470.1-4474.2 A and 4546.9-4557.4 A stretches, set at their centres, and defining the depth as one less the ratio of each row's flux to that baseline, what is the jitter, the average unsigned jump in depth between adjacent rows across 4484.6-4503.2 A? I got 0.012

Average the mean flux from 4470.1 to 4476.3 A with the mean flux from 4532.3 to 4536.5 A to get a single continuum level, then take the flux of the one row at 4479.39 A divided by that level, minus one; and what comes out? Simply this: 0.030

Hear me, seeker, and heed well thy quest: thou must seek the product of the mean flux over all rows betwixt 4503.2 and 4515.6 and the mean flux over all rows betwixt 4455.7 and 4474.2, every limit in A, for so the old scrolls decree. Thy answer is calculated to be 481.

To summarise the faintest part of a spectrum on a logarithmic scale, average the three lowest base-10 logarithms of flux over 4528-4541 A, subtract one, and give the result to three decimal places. 0.304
